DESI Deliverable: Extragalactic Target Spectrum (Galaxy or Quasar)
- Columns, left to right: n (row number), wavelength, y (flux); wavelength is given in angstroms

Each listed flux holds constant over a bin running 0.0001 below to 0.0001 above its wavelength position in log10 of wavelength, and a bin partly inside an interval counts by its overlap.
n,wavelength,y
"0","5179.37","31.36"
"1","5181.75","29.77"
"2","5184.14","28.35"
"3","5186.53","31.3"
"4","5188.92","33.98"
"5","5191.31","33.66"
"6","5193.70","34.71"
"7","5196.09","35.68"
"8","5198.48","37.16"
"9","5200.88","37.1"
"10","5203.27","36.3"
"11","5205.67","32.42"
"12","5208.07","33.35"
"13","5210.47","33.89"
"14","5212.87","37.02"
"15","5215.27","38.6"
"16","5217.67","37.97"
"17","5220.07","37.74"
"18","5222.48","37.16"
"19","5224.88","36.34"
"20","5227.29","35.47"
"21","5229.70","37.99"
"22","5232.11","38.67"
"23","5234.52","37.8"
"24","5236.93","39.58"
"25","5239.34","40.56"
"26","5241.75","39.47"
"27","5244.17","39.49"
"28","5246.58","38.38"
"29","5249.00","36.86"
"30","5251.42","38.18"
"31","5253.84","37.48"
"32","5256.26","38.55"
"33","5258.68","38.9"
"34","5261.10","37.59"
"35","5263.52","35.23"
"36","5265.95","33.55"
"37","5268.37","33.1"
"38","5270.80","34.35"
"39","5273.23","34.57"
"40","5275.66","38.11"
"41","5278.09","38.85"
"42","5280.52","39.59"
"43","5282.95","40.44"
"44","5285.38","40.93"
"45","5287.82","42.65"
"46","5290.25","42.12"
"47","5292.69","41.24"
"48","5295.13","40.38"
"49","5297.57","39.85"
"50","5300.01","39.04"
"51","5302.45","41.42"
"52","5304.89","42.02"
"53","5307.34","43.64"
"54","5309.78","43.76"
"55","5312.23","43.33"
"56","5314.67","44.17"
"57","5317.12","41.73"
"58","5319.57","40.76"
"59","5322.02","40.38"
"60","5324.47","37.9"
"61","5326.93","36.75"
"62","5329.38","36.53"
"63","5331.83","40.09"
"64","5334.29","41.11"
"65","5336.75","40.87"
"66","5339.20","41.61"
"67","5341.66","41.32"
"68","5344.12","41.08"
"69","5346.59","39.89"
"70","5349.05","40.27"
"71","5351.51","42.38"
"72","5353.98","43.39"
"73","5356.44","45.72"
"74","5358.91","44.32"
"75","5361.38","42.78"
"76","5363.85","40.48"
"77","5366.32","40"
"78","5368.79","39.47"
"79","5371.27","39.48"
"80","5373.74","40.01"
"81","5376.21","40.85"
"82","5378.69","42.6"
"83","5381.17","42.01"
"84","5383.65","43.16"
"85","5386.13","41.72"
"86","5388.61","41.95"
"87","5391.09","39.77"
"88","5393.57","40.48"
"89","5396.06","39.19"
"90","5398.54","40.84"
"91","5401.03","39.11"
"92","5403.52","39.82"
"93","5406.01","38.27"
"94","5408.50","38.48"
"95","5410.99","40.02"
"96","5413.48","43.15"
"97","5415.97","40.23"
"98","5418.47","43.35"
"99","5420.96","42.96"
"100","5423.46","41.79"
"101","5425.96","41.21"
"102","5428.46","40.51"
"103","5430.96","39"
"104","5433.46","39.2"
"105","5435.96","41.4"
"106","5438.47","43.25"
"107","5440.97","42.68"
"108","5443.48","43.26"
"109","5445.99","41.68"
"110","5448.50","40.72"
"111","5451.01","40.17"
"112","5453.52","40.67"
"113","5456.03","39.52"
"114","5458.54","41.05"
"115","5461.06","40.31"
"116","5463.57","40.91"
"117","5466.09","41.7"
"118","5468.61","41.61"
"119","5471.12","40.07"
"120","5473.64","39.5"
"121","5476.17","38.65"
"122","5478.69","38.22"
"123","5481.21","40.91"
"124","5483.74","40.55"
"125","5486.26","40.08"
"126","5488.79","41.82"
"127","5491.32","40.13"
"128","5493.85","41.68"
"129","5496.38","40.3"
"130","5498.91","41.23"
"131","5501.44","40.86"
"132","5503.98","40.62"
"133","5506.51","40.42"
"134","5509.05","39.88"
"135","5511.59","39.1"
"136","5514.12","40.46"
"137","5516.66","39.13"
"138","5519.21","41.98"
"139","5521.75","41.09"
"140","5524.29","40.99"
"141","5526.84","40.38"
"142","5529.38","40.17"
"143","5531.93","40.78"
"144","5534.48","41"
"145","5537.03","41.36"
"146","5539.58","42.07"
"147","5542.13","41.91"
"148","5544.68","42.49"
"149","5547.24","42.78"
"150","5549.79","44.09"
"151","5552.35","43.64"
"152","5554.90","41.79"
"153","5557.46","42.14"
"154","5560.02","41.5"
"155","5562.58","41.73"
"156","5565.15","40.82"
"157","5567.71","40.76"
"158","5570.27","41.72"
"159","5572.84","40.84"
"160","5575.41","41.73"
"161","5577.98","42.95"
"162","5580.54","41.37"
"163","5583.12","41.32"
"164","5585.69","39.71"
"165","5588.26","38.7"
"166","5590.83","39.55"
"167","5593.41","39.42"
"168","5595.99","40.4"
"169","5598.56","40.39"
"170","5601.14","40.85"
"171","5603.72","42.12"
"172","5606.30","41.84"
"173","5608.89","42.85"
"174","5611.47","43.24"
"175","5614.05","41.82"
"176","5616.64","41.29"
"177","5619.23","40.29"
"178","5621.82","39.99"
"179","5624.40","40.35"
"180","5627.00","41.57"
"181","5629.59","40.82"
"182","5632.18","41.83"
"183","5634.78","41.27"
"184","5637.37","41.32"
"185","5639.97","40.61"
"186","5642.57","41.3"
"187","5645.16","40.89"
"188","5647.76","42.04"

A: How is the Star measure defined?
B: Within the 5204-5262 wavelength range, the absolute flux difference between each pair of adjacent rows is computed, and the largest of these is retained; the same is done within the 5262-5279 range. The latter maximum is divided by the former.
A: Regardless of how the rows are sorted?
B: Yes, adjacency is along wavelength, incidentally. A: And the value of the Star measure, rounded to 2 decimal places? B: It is 1.13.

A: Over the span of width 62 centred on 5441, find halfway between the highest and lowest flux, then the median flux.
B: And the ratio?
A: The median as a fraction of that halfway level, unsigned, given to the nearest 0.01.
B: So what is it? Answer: 1.00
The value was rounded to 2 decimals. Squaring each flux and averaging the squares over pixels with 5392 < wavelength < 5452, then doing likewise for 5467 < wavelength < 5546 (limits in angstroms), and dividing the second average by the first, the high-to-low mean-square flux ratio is 0.99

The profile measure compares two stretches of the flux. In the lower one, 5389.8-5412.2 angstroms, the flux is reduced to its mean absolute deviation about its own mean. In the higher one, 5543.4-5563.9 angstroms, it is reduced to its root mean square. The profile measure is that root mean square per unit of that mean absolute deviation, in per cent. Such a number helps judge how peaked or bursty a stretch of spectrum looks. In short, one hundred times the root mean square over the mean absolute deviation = 6050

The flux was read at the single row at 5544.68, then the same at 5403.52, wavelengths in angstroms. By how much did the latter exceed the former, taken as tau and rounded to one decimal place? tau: -2.7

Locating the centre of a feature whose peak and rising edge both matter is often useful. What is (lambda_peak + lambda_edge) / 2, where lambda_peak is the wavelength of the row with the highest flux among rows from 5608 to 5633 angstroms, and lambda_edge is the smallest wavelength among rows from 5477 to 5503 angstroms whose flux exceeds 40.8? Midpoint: 5546.3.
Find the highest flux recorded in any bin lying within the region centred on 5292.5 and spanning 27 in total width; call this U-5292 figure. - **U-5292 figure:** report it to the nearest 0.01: 42.65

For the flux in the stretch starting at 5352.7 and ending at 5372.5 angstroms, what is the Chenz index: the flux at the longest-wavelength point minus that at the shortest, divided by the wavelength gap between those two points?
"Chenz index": -0.226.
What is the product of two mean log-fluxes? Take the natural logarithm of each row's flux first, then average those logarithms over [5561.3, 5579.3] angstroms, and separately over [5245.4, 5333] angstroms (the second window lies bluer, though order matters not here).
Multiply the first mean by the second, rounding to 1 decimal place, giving 13.7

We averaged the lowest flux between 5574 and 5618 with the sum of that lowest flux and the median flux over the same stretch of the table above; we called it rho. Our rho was 59.36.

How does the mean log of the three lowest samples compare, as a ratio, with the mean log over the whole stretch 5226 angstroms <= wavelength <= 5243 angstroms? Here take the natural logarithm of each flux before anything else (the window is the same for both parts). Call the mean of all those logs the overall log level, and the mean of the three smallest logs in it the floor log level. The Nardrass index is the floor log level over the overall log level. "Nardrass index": 0.990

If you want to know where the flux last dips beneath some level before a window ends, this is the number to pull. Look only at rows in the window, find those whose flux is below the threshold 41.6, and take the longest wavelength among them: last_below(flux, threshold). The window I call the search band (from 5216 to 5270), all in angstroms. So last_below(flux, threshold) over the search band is 5268.37 angstroms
